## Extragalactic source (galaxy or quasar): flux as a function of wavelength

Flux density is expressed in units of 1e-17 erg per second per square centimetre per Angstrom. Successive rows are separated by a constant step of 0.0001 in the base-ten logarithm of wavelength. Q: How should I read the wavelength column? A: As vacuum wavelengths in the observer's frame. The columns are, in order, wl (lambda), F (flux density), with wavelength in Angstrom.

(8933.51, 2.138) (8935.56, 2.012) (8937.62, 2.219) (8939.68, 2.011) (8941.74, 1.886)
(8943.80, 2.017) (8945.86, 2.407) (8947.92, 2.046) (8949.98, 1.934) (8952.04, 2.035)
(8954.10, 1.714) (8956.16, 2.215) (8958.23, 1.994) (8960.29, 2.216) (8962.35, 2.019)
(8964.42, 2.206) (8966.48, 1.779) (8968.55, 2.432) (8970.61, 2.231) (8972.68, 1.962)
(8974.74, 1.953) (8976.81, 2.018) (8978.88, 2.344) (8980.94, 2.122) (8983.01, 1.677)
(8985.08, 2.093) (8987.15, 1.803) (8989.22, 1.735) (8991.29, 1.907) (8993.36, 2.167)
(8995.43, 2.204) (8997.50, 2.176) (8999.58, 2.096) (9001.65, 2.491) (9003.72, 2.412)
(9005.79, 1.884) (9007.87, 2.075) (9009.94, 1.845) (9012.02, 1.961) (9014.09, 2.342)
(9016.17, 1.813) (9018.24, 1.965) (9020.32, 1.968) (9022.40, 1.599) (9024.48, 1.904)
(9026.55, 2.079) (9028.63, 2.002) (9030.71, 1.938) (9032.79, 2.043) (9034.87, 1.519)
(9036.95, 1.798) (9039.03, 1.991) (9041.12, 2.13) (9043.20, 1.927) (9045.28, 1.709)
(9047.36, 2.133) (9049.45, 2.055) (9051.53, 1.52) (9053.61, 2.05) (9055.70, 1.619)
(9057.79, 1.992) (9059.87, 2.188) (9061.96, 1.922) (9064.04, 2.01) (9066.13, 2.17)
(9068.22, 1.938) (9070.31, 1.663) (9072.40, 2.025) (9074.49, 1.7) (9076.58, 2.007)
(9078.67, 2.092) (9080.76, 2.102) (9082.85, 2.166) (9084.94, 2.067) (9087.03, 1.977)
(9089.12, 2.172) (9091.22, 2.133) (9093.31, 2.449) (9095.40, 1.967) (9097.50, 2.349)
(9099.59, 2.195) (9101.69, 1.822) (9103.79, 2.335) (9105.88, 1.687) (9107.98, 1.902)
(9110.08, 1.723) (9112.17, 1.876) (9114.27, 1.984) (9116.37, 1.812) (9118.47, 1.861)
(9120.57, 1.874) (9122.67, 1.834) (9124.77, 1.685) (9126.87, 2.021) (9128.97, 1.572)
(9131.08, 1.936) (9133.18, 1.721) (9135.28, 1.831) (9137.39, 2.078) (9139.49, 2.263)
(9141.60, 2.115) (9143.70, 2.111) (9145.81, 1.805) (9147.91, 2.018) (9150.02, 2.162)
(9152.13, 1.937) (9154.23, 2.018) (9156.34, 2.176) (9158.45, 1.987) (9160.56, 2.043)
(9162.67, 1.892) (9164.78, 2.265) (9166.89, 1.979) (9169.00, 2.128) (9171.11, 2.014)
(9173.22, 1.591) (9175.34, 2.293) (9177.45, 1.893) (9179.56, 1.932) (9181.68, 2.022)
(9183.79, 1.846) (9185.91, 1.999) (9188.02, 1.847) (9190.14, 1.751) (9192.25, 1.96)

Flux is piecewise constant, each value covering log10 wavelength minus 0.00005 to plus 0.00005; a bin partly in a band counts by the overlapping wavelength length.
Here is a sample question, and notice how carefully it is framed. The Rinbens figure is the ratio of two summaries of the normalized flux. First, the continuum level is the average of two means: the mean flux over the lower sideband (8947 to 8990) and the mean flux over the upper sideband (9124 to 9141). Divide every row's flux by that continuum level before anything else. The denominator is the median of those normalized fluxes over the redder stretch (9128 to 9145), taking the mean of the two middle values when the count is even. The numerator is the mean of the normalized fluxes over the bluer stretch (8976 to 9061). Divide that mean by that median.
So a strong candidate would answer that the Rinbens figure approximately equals 0.99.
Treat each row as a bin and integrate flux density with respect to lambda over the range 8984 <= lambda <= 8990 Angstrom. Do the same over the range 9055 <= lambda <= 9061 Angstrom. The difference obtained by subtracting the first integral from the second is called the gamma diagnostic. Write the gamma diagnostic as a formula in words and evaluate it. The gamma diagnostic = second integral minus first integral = 0.4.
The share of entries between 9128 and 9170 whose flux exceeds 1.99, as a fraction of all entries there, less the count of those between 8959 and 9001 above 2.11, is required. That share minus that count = -8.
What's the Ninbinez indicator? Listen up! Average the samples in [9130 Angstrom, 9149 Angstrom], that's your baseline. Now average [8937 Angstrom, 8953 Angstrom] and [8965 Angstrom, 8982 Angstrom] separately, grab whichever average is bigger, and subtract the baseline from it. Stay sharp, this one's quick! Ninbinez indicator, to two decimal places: 0.12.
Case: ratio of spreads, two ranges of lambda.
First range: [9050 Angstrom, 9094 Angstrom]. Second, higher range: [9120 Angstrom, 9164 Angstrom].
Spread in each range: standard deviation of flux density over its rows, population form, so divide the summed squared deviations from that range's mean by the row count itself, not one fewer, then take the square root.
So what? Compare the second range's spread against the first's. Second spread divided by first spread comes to 0.80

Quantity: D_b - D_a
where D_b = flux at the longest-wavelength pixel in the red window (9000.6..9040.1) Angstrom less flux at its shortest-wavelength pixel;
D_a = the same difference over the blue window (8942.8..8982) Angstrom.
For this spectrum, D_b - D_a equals -0.6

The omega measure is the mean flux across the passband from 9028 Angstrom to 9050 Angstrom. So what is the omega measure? 1.93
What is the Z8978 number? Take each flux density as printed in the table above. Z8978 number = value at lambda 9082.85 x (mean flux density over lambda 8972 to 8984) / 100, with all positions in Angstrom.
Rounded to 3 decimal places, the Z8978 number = 0.044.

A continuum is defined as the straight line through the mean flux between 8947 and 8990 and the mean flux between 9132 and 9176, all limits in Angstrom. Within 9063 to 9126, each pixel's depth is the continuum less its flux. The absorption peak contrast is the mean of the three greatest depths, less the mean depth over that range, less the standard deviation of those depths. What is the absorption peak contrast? 0.10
